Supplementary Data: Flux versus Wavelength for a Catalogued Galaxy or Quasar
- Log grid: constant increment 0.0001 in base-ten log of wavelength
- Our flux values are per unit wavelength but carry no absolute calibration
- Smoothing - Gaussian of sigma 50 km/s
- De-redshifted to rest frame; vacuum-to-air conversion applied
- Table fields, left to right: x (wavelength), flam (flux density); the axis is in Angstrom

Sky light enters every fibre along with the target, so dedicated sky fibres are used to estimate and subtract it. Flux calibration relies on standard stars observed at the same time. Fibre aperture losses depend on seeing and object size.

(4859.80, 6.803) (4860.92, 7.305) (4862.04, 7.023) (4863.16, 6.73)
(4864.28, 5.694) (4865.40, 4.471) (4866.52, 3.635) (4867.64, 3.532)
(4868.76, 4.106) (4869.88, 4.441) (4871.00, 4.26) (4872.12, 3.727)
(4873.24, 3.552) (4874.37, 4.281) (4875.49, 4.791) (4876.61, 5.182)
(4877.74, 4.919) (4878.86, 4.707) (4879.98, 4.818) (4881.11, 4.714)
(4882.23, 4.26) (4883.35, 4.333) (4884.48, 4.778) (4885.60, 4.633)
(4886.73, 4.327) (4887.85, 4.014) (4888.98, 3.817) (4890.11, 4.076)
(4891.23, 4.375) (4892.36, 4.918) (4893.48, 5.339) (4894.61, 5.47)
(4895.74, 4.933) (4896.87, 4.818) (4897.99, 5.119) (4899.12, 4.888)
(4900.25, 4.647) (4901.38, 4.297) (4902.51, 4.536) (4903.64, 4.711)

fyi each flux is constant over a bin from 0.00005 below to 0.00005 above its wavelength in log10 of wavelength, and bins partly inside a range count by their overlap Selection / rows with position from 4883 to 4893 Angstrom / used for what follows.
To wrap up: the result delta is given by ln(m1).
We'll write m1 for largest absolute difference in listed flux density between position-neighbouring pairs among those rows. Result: -0.61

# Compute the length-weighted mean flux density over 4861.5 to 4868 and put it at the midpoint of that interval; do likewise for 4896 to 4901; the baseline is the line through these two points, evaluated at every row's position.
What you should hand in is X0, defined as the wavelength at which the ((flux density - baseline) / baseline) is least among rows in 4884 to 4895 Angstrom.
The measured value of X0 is 4888.98 Angstrom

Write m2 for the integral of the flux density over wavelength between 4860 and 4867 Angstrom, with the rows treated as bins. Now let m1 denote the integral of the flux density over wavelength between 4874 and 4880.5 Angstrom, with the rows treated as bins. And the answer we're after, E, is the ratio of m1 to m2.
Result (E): 0.76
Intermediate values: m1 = 31.2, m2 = 41.2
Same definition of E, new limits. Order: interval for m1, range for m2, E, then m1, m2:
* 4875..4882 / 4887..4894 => 1.09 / 33.8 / 30.9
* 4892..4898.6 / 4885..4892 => 1.14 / 33.7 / 29.6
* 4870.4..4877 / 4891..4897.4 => 0.88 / 28.2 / 32.0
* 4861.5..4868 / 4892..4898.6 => 1.01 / 34.0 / 33.7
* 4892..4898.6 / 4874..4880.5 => 1.08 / 33.7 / 31.2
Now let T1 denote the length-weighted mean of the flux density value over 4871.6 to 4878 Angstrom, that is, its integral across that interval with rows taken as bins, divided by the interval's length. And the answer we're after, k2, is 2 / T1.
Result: 0.46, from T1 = 4.4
